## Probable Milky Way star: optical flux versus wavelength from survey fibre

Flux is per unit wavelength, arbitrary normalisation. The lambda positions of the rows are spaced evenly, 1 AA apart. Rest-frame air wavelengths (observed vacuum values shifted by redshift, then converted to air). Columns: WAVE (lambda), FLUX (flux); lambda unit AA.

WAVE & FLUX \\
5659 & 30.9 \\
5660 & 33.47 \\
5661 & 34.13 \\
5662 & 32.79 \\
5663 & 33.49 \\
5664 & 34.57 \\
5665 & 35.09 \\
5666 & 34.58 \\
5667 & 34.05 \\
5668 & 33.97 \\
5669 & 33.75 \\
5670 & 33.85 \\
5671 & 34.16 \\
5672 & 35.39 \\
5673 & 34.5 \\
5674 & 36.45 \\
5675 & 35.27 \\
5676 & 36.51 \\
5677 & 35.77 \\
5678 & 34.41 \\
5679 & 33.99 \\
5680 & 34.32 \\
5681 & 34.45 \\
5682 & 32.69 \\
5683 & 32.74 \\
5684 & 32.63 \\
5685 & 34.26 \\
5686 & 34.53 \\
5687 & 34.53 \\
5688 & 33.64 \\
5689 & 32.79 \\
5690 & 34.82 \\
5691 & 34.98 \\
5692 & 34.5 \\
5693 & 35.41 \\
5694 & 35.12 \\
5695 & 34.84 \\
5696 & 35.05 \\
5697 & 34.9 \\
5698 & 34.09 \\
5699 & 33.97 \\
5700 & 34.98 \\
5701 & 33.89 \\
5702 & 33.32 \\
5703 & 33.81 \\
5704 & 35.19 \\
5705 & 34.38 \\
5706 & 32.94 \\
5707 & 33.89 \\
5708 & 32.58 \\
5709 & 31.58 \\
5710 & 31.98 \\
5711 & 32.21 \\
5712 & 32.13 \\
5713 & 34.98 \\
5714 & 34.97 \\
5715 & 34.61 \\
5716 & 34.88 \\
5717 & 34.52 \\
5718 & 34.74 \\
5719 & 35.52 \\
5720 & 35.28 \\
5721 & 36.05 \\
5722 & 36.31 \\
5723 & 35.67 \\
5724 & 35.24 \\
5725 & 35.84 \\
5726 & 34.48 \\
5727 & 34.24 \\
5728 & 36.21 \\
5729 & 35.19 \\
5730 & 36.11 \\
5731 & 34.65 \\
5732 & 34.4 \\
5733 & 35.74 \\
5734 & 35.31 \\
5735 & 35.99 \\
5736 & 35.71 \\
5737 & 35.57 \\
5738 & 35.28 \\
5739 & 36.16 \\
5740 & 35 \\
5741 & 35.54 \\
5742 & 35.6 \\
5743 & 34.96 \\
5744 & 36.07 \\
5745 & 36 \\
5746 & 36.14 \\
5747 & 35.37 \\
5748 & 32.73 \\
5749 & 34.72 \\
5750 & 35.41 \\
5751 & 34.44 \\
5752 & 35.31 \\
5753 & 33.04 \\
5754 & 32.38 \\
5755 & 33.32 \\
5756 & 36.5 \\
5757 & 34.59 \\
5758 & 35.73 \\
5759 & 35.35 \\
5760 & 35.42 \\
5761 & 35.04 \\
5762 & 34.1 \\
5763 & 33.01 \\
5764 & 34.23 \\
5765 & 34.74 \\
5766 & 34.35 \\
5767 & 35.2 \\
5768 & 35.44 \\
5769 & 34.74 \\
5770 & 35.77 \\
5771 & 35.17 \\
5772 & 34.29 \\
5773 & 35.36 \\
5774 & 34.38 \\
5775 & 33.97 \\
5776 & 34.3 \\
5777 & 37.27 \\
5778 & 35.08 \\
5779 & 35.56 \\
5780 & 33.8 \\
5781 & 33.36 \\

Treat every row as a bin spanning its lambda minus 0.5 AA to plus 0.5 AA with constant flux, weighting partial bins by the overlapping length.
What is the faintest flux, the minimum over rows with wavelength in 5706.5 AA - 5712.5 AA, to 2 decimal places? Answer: 31.58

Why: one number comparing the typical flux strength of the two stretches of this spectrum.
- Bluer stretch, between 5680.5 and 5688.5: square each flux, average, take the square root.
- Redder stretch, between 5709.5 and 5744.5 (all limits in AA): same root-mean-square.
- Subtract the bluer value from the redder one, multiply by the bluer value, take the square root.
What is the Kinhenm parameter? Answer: 7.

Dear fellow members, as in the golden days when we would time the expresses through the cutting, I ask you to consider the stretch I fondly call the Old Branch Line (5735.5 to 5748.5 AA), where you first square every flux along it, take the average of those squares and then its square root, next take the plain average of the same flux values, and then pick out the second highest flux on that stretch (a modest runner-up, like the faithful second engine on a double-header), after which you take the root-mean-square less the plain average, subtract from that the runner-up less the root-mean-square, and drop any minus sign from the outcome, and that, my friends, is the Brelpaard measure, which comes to 0.72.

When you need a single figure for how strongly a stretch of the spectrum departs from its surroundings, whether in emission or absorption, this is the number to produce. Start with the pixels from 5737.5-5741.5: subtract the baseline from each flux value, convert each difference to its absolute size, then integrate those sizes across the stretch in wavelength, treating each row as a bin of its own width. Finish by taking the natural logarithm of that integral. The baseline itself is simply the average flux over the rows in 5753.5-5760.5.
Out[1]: 1.1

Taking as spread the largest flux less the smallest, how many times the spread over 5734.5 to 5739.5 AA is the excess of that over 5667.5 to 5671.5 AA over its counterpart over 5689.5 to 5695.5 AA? -0.57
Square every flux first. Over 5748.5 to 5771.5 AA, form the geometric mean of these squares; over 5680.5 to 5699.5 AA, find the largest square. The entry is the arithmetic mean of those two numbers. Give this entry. 1228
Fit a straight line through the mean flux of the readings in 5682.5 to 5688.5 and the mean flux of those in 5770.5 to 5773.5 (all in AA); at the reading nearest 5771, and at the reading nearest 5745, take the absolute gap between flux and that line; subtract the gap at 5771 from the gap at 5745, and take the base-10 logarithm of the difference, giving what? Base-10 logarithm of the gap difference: 0.08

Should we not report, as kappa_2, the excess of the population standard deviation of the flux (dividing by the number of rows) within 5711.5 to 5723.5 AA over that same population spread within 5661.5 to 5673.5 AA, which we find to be 0.3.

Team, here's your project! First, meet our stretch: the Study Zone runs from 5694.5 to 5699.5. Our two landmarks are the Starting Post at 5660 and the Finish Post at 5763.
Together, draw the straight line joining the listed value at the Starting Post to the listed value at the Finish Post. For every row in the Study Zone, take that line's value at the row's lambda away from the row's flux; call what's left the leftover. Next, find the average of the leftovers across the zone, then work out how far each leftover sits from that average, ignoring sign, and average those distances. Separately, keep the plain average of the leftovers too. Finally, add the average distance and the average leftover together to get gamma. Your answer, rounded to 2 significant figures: 1.7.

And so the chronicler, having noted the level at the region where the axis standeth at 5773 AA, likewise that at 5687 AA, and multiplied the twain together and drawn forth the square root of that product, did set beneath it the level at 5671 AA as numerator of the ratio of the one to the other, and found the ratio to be 0.98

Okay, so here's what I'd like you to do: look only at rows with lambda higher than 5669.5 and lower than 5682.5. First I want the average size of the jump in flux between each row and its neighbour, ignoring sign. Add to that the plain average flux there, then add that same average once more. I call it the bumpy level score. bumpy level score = 70.5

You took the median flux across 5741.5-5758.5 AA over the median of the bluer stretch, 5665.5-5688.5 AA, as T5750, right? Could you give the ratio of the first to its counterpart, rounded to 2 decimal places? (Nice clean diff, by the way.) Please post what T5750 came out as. 1.03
